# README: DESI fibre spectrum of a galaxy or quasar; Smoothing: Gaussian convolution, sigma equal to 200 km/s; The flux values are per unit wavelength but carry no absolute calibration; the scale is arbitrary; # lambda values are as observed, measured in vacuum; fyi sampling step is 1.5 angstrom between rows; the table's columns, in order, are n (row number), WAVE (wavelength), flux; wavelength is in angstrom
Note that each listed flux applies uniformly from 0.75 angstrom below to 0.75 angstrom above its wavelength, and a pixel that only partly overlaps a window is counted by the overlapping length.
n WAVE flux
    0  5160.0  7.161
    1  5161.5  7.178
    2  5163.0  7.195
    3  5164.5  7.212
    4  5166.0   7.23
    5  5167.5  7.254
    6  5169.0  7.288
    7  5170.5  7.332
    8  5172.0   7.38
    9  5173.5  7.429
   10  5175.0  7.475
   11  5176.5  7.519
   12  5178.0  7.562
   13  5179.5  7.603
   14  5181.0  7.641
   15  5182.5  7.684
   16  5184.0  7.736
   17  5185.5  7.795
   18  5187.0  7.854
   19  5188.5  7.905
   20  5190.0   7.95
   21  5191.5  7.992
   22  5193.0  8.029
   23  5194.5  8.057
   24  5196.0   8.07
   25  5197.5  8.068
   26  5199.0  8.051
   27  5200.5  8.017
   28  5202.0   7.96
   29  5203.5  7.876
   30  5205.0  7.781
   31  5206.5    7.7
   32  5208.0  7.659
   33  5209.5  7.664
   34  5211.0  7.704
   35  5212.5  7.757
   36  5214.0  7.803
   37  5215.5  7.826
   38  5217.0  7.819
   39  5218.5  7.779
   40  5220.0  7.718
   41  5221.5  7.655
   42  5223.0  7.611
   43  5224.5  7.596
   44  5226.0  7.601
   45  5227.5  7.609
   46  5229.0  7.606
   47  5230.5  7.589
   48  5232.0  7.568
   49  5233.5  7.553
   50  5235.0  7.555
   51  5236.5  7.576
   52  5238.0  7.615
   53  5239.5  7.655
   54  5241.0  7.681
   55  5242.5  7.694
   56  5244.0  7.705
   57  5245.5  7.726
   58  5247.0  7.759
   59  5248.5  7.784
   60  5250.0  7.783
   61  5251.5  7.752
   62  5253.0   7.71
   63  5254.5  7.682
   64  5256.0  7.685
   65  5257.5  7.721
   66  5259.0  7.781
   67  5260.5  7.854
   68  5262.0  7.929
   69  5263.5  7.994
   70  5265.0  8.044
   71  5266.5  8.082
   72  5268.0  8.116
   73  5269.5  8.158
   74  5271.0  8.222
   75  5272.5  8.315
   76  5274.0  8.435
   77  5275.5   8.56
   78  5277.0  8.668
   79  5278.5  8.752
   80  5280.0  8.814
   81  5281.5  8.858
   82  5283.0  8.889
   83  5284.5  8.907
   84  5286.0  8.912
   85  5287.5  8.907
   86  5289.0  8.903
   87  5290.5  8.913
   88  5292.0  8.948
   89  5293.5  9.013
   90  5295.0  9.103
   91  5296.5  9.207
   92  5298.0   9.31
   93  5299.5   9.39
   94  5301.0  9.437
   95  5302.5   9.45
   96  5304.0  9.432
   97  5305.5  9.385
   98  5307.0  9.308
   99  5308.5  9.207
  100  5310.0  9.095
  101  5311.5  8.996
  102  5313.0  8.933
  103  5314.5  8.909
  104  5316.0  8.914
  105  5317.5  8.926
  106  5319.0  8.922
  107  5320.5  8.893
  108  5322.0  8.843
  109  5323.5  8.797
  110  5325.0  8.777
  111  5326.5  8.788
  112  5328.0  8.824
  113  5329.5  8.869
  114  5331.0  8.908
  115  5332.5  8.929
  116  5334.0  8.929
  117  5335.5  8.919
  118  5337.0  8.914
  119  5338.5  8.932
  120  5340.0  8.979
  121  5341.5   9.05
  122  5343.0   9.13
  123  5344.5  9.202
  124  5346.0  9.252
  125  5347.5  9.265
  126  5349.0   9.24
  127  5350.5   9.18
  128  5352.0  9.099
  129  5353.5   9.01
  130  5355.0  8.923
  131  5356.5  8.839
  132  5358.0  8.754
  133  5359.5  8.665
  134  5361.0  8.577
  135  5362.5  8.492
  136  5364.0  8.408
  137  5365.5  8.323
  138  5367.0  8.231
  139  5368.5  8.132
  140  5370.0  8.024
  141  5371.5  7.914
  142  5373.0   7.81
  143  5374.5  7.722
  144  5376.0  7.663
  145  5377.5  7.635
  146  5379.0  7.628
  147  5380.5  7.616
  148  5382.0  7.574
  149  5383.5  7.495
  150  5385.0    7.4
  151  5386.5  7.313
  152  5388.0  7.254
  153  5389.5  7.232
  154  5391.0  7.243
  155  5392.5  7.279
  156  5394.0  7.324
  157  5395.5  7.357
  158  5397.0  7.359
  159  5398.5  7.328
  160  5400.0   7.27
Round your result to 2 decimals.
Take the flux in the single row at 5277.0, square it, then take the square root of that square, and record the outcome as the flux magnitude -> 8.67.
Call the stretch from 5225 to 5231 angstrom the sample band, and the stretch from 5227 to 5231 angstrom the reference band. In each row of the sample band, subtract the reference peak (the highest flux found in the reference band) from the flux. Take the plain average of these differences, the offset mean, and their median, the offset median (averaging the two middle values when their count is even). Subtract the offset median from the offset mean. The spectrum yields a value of -0.002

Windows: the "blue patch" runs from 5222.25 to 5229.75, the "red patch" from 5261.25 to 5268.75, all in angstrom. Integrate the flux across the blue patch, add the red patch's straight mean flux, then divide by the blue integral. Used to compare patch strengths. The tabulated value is 1.14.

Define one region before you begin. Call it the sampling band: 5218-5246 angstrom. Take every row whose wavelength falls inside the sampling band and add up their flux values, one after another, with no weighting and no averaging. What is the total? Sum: 145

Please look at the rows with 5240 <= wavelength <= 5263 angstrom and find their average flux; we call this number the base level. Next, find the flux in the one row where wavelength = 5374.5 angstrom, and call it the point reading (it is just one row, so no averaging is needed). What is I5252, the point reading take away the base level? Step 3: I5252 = -0.03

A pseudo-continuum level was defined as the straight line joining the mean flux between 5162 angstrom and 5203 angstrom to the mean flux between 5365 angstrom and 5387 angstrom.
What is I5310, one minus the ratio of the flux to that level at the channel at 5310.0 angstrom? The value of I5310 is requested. -0.18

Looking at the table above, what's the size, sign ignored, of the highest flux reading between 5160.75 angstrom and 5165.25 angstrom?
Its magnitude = 7.21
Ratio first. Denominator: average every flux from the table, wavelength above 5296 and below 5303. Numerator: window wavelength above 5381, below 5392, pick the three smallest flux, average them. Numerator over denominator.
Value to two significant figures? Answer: 0.77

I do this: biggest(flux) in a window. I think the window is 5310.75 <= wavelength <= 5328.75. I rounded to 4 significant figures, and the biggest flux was 8.996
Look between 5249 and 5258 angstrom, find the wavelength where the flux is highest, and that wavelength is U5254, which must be 5250.0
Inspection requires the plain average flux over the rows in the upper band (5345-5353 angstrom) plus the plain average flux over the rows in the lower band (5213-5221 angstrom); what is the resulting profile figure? 17.0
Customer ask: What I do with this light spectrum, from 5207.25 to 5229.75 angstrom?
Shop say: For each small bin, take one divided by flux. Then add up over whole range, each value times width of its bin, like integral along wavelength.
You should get 2.92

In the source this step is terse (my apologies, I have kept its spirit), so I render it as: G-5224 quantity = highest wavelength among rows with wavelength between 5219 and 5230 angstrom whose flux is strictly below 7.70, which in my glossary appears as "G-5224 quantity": 5229.0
